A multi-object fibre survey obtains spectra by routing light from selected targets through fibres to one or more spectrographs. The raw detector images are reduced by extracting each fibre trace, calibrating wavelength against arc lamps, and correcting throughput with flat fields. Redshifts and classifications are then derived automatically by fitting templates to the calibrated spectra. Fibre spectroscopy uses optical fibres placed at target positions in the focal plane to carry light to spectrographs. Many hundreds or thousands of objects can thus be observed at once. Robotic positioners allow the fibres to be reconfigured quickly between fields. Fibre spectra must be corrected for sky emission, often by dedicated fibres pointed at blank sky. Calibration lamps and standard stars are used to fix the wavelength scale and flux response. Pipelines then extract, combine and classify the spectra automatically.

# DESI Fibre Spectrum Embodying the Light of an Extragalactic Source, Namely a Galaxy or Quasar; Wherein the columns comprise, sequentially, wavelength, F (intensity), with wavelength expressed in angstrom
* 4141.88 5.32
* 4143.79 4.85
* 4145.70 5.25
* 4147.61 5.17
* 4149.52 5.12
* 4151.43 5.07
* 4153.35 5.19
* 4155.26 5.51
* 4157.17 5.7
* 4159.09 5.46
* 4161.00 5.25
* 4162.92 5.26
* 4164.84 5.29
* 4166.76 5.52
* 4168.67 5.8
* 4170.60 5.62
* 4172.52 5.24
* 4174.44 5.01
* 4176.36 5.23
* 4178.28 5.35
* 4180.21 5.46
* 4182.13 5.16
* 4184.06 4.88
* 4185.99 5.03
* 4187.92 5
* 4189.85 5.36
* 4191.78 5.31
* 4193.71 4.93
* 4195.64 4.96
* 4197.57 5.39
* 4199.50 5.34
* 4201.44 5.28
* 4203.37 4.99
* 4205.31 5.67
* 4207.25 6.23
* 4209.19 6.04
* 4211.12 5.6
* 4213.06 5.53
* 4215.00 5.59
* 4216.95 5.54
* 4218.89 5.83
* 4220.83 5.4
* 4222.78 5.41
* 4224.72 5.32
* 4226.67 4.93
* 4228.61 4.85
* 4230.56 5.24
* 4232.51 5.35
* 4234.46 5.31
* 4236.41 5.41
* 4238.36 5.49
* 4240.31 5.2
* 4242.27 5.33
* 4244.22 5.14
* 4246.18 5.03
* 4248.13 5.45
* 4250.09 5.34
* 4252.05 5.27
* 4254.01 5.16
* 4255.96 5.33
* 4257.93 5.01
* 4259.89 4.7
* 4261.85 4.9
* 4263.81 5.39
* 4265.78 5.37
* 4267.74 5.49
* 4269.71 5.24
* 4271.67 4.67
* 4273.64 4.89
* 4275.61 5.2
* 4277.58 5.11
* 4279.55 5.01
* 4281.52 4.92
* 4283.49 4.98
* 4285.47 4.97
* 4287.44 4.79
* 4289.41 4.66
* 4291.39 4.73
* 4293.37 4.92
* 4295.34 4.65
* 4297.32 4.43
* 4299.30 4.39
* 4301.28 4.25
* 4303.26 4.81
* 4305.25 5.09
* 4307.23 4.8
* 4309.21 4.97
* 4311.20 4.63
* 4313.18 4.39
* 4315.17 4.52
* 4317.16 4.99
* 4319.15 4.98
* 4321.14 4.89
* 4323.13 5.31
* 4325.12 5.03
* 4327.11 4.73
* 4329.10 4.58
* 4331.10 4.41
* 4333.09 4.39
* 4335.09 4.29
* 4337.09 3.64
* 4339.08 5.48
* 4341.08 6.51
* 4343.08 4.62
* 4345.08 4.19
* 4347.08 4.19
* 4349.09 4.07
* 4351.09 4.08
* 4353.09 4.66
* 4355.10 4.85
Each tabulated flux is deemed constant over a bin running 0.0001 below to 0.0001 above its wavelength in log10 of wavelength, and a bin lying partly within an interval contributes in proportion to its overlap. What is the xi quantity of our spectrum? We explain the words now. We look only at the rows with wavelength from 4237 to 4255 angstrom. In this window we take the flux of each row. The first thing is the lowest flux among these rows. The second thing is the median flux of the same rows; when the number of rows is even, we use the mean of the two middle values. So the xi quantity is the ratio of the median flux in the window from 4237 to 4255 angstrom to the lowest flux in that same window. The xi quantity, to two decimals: 1.05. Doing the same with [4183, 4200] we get 1.03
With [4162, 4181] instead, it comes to 1.06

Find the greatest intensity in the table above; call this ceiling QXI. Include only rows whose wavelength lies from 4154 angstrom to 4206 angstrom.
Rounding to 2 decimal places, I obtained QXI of 5.80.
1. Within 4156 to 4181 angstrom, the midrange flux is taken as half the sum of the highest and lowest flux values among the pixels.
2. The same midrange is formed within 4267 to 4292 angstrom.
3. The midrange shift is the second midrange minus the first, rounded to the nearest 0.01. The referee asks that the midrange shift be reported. -0.33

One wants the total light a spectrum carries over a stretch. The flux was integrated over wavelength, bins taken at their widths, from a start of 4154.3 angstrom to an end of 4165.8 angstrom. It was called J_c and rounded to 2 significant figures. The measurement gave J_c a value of 62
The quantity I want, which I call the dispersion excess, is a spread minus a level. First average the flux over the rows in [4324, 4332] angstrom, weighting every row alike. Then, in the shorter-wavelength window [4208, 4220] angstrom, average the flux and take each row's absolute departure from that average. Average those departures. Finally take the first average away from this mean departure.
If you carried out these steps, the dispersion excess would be -4.5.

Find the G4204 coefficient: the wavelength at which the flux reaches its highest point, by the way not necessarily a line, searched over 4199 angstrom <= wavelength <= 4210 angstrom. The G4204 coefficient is 4207.25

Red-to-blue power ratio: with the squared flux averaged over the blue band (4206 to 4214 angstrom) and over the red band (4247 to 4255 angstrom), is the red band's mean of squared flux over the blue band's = 0.82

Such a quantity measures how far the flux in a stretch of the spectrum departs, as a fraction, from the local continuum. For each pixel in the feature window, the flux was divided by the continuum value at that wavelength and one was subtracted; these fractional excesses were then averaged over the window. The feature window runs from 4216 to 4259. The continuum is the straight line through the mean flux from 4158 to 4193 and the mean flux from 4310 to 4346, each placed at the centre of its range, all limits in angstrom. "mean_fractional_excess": 0.04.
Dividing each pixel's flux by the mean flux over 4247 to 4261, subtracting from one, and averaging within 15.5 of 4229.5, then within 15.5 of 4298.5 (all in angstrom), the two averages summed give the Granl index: 0.06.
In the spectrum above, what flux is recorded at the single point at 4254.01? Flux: 5.16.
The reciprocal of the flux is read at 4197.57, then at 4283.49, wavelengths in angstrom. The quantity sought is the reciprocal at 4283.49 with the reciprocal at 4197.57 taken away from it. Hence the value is 0.015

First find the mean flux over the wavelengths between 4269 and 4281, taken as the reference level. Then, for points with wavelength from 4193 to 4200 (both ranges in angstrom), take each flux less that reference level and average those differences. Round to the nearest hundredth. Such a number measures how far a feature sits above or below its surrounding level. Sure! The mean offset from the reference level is 0.14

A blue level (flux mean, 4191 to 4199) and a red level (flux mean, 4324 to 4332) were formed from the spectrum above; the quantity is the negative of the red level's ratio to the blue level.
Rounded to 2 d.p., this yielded -0.91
